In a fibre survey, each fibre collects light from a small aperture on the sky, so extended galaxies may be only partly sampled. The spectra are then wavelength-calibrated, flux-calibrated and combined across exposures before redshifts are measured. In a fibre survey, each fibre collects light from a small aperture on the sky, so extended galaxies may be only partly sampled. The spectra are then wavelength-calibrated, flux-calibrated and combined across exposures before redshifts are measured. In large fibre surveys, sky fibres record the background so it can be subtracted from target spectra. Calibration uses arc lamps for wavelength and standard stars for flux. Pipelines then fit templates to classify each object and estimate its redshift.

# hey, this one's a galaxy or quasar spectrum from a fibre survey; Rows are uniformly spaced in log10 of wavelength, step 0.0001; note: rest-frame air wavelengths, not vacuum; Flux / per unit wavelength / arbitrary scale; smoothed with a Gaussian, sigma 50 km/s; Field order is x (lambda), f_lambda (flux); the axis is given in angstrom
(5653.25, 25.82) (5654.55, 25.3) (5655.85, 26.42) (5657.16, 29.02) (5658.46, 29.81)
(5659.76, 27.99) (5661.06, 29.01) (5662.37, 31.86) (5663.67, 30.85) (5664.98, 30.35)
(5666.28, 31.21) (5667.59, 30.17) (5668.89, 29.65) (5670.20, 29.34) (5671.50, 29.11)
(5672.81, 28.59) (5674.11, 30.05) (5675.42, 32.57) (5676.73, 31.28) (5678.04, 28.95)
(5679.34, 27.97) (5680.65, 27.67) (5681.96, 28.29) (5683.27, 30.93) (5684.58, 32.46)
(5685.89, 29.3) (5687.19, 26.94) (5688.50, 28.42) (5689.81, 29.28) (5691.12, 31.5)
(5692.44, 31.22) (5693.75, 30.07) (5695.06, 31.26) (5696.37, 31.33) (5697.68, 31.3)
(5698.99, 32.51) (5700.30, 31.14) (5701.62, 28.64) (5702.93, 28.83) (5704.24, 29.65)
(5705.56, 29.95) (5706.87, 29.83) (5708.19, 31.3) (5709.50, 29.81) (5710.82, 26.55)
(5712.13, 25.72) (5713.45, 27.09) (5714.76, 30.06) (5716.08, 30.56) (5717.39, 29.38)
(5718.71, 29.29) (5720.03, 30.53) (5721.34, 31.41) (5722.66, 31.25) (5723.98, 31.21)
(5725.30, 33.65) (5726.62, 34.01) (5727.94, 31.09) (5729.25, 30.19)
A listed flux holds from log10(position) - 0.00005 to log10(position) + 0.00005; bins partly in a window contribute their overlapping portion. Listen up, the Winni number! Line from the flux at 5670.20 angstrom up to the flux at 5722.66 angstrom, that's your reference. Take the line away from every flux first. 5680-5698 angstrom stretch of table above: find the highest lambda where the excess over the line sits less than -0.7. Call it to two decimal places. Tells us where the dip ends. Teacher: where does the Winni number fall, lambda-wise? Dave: 5689.81 angstrom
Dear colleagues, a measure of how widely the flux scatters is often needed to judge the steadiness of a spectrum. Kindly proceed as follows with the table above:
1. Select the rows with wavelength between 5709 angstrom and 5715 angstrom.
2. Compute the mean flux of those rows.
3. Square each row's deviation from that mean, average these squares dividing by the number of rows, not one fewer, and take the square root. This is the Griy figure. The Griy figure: 1.8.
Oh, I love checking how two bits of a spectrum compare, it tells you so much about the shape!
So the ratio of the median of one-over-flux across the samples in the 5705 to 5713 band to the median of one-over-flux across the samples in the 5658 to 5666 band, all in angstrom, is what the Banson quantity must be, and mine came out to 1.01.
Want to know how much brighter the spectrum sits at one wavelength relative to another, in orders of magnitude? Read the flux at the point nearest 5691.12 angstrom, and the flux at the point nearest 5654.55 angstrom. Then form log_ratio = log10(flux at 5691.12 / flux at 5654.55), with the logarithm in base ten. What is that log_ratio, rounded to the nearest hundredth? 0.10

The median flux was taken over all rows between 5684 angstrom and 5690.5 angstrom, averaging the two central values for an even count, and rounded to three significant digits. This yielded 29.3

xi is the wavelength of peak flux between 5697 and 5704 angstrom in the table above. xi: 5698.99 angstrom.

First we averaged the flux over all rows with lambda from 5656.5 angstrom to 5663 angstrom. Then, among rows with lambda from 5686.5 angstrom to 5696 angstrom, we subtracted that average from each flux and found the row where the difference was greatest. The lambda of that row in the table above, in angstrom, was 5691.12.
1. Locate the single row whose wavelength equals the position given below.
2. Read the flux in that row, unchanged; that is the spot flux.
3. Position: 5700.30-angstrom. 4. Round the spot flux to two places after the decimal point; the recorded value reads 31.14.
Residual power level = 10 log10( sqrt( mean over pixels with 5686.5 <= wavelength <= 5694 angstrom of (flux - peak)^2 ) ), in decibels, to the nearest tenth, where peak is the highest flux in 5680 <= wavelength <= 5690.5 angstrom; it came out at 5.2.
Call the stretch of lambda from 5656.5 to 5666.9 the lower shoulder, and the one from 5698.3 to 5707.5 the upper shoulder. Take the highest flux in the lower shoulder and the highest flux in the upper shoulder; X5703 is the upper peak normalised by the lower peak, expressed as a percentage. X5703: 102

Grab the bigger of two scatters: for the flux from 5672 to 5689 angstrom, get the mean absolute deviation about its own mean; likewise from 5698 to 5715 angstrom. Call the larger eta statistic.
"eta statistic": 1.5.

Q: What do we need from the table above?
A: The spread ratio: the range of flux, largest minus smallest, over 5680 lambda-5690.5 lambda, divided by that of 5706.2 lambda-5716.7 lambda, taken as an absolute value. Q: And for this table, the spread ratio 0.99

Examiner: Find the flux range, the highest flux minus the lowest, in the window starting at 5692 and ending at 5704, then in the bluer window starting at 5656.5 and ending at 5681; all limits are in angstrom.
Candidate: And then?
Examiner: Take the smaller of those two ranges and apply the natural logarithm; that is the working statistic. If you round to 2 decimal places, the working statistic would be 1.35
